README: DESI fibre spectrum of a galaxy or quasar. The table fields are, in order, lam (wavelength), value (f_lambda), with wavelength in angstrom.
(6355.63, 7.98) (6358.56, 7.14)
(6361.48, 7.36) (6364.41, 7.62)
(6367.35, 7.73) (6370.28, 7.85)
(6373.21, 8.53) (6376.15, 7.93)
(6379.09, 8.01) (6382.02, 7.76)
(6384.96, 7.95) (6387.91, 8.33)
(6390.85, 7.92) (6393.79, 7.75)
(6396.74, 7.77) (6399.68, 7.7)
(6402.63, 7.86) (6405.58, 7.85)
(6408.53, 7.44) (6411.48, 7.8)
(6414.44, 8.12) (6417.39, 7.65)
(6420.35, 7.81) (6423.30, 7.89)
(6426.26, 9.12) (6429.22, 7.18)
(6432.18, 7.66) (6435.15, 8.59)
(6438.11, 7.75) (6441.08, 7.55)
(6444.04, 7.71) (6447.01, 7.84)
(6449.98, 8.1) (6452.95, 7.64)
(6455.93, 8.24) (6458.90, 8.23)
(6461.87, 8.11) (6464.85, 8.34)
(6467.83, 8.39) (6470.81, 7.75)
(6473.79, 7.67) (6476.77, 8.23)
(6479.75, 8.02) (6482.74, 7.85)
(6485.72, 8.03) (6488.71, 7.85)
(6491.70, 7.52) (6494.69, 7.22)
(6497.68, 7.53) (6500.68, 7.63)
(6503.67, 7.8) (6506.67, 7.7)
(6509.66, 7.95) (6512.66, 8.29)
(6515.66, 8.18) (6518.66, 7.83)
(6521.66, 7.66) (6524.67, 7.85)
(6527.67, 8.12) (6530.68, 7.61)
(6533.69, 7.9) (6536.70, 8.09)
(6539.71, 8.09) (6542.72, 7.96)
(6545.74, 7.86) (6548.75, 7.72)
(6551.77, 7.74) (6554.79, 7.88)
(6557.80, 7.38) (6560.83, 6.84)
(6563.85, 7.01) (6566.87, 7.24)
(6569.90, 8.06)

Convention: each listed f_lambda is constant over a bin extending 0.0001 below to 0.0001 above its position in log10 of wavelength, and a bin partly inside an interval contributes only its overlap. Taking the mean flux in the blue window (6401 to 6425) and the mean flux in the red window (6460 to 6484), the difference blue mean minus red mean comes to -0.24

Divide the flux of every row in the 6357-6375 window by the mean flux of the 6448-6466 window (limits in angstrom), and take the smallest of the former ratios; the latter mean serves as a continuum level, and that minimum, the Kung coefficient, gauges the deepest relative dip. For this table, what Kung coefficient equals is 0.88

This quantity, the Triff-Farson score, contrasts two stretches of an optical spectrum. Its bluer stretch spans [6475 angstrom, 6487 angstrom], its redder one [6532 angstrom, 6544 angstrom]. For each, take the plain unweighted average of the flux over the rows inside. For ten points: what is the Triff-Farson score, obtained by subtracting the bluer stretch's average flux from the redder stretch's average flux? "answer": -0.02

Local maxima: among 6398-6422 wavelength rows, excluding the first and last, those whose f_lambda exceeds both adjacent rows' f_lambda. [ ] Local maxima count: 2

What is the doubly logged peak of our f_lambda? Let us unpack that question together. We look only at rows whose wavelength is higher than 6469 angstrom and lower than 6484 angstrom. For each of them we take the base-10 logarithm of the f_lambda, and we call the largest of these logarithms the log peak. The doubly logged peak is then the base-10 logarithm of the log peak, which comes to -0.0384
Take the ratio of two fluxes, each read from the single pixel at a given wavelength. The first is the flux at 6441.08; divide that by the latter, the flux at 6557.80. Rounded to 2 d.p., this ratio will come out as 1.02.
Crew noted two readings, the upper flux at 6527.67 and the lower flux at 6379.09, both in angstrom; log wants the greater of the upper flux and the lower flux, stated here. 8.12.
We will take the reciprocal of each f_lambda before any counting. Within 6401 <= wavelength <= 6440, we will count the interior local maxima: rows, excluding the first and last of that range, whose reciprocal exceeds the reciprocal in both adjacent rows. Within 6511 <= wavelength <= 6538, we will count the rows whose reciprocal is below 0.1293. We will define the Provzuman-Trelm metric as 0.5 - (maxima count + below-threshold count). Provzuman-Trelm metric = -9.5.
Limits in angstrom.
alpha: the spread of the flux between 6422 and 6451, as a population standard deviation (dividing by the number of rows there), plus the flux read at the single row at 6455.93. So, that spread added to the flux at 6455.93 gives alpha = 8.8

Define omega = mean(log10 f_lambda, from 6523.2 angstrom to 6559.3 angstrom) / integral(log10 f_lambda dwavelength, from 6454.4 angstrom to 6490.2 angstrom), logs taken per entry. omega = 0.0276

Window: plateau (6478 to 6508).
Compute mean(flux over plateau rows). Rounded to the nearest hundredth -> 7.72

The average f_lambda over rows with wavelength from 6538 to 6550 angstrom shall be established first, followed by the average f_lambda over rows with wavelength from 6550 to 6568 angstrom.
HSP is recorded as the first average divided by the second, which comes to 1.076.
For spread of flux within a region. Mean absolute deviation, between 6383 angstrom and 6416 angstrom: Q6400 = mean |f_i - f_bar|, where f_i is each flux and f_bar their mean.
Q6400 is 0.16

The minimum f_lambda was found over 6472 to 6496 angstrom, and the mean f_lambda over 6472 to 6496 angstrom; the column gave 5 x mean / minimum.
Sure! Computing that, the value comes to 5.40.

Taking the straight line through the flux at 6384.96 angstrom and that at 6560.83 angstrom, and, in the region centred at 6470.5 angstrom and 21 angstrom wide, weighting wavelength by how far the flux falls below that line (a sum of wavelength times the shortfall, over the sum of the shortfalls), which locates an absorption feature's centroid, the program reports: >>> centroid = 6470.4 angstrom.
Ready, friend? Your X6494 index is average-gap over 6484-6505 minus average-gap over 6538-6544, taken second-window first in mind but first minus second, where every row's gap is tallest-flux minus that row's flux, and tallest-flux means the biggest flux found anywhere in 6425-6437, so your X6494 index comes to 0.4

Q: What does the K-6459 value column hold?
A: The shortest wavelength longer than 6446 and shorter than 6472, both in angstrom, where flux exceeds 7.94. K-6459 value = 6449.98 angstrom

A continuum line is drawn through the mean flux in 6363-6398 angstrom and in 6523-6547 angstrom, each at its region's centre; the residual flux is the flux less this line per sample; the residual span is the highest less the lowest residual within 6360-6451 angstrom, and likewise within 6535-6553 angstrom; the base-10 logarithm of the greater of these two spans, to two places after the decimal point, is 0.29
